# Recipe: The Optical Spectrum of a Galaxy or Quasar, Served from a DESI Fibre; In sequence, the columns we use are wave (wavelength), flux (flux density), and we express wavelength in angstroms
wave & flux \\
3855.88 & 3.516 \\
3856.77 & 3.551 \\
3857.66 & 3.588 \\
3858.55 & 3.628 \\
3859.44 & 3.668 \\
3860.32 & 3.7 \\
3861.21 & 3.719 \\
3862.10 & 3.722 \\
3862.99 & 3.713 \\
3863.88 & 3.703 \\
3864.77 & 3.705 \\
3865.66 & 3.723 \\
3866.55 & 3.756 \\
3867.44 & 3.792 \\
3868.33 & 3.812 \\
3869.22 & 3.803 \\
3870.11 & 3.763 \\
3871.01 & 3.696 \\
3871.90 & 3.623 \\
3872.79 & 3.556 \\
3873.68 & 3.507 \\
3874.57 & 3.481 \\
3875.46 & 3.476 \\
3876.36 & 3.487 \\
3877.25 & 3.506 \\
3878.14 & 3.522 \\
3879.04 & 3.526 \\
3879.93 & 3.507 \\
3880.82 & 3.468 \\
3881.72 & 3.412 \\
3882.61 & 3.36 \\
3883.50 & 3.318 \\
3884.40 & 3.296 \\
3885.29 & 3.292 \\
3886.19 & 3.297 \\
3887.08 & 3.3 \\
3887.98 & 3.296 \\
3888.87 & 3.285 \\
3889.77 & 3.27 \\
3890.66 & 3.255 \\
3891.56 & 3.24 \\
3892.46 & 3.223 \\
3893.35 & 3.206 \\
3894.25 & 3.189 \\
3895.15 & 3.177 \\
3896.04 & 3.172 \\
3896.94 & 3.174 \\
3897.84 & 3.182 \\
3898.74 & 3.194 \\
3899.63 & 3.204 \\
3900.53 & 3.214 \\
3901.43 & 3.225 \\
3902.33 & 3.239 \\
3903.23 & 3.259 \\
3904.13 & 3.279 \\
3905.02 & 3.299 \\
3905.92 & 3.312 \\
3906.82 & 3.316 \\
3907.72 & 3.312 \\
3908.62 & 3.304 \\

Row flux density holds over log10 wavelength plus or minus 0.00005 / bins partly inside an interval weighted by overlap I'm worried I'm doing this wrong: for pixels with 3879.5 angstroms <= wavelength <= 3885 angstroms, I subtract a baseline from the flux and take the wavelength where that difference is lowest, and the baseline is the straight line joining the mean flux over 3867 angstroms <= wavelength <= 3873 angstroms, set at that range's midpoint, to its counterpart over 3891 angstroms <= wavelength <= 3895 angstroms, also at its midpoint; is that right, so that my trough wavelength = 3884.40 angstroms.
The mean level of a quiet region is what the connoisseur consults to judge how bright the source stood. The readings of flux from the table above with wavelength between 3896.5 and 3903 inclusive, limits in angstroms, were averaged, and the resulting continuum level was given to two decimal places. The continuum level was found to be 3.20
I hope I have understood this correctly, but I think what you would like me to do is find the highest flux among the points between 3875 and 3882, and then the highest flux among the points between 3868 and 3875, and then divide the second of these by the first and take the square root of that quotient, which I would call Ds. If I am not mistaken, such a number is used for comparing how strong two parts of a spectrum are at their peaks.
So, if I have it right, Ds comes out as 1.04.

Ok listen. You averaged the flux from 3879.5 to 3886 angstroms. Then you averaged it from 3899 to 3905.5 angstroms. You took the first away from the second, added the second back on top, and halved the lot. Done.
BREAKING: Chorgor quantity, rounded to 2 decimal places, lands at 1.56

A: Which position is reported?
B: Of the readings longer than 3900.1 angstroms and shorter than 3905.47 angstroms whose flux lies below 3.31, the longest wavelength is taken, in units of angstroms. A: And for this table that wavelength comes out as 3905.02 angstroms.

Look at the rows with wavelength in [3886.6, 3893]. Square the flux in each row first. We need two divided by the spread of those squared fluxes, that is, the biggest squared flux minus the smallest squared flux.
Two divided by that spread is 4.0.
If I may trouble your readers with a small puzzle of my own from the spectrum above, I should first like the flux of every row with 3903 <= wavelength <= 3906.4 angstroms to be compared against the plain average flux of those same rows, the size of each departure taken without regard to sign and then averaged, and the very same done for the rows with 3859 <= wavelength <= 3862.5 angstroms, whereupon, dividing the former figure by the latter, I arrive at 1.0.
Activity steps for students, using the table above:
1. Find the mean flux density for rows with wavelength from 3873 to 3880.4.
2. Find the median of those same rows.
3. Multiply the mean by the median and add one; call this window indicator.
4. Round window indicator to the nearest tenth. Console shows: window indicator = 13.3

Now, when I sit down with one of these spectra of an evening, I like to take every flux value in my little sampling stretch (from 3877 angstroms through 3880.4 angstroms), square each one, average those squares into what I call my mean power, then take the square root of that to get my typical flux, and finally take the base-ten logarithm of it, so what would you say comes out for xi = 0.55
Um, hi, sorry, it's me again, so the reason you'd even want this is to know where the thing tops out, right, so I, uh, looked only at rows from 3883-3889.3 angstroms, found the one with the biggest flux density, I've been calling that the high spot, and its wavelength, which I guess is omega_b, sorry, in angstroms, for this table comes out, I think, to 3883.50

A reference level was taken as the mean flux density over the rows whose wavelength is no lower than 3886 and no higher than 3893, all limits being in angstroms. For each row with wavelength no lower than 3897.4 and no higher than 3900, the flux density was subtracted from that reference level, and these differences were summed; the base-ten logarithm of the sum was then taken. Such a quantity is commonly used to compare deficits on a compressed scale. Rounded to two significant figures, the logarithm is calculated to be -0.63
